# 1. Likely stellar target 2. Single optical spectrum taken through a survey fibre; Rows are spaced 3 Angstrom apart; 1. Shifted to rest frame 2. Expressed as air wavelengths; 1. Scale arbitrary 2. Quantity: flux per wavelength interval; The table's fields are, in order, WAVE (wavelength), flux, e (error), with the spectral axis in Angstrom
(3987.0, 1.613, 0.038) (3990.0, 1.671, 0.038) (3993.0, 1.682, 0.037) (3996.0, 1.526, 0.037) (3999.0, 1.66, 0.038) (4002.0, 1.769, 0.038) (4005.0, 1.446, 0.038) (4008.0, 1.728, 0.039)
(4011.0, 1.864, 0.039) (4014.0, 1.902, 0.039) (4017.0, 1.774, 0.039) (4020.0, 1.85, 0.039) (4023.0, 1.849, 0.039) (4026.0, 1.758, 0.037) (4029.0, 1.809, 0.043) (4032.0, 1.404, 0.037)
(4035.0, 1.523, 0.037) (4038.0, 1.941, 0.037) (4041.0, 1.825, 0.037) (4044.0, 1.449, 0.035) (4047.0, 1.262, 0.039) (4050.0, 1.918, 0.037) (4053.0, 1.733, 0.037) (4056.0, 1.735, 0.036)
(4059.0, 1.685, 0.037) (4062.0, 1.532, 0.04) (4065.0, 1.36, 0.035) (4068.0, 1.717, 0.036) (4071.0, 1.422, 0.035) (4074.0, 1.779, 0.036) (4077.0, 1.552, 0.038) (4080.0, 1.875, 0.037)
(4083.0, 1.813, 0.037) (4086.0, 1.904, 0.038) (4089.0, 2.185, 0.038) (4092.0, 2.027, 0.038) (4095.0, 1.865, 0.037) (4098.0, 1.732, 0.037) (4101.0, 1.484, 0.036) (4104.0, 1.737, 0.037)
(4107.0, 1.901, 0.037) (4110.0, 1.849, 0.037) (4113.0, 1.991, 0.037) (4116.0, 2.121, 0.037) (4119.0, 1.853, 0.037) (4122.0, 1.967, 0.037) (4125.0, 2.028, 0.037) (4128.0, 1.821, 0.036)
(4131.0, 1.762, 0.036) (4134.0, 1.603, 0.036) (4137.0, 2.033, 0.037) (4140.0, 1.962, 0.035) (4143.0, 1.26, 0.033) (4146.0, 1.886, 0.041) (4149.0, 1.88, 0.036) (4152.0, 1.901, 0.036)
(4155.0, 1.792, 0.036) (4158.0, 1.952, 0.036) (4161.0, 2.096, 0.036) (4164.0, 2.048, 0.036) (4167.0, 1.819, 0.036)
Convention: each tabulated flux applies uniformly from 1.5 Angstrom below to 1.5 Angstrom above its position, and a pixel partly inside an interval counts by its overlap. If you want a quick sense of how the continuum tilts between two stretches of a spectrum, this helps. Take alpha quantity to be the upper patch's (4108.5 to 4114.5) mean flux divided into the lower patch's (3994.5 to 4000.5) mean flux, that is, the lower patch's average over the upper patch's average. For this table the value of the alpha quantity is 0.83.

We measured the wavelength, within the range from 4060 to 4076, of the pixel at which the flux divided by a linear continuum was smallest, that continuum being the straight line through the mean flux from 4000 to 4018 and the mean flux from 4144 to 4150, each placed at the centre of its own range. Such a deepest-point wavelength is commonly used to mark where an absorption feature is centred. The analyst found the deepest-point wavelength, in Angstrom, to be 4065.0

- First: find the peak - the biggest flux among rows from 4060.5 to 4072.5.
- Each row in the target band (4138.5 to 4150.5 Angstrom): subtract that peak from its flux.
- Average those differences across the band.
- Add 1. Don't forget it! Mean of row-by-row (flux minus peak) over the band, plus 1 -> 1.0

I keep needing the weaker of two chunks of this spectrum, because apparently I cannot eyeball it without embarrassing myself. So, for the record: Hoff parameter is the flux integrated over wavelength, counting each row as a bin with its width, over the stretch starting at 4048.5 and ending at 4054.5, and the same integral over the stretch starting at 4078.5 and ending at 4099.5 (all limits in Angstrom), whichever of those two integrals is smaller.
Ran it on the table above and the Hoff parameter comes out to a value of 11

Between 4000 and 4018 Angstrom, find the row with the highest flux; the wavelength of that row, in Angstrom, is 4014.0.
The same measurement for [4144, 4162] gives 4161.0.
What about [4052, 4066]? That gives 4056.0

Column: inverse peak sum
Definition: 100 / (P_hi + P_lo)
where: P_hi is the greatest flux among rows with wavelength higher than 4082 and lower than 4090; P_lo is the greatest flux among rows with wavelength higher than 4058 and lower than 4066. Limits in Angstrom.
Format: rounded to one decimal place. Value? 25.8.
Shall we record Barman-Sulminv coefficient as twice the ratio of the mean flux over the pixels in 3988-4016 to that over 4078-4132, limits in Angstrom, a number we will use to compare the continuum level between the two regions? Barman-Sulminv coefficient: 1.80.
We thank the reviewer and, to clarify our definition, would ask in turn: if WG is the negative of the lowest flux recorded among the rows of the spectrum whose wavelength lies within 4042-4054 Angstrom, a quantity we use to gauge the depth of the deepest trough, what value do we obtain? -1.26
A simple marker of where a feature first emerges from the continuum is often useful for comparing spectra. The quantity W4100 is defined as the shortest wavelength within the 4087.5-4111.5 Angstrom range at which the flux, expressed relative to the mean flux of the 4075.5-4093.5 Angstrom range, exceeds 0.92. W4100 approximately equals 4089.0 Angstrom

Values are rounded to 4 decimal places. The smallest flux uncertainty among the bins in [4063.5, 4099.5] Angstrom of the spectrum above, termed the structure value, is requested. 0.0350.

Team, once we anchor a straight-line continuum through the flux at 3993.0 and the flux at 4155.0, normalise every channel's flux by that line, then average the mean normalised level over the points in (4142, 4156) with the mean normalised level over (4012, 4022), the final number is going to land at 1.03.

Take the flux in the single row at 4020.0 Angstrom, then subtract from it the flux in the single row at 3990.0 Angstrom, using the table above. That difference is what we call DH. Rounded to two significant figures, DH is 0.18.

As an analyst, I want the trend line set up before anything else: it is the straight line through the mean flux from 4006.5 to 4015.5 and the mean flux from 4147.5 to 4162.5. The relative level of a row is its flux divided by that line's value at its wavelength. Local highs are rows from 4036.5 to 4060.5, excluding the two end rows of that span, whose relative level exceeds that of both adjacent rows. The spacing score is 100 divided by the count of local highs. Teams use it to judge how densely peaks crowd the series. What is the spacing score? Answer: 50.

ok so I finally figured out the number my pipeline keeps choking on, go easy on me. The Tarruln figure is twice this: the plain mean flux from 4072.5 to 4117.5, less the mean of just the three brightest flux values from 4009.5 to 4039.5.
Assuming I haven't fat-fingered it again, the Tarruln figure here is -0.10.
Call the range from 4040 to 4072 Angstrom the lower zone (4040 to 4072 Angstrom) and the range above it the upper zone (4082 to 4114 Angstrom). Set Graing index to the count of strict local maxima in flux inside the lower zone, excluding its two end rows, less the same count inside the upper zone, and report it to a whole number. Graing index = 1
